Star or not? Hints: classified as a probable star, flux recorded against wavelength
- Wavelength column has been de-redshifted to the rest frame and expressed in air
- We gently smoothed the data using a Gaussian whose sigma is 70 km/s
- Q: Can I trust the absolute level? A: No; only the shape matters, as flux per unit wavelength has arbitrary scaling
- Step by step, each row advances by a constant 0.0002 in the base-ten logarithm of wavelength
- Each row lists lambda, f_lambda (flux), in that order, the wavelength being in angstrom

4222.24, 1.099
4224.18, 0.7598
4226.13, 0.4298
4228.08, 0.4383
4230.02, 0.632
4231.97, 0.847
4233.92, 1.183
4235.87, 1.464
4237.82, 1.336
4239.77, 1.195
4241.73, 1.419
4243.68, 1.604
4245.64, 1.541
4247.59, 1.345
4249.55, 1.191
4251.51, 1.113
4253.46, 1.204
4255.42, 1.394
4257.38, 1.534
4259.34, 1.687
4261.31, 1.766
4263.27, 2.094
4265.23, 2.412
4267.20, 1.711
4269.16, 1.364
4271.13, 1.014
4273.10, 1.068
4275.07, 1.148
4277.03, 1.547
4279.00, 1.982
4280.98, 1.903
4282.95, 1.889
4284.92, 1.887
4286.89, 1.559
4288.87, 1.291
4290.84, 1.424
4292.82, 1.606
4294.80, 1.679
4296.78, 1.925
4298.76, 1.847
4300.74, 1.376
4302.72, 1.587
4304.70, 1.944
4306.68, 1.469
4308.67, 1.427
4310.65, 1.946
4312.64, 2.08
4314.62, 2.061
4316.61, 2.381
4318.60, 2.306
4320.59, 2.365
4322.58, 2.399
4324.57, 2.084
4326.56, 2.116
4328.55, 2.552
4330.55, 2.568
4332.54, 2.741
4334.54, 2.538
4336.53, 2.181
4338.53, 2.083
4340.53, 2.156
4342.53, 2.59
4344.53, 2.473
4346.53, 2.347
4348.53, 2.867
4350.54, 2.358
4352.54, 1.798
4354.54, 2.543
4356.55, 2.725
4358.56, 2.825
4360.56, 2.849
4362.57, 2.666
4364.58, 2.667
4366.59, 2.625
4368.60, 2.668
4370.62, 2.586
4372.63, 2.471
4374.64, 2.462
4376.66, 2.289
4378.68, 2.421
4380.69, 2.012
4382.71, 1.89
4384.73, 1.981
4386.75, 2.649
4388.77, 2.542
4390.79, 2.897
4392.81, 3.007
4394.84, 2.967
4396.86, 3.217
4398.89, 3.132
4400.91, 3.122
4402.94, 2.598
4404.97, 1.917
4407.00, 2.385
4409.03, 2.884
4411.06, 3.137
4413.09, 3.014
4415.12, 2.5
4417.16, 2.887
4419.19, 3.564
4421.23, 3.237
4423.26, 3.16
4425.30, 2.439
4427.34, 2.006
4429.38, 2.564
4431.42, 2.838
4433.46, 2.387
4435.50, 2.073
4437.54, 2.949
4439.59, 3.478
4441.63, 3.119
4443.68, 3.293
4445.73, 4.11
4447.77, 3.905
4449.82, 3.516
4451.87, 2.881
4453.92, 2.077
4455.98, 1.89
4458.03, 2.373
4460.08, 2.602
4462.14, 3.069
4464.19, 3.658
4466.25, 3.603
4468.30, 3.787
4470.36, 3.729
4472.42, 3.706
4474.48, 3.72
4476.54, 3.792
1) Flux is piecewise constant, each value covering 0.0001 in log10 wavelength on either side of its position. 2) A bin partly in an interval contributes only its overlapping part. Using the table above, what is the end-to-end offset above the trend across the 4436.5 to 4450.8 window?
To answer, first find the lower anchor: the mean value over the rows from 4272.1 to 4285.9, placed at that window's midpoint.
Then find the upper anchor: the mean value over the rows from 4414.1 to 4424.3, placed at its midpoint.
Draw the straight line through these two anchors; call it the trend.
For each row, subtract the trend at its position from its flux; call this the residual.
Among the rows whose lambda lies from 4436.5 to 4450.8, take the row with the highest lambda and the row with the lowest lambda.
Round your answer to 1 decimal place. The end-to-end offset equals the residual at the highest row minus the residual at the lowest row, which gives 0.4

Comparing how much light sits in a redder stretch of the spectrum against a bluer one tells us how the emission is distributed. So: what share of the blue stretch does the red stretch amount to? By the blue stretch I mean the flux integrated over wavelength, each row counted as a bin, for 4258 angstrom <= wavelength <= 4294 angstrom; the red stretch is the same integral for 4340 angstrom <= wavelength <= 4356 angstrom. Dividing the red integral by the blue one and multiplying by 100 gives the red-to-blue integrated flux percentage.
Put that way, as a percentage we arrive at 66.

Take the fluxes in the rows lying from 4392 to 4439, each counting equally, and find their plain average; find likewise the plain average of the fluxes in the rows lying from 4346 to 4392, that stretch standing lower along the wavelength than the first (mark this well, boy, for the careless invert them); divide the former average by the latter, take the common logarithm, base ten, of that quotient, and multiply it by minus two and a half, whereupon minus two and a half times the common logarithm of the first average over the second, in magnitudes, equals -0.12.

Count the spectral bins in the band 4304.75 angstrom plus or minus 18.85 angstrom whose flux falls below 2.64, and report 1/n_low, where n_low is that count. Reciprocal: 0.053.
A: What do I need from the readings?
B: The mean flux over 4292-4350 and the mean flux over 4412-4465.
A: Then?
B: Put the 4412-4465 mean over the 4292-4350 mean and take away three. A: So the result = -1.6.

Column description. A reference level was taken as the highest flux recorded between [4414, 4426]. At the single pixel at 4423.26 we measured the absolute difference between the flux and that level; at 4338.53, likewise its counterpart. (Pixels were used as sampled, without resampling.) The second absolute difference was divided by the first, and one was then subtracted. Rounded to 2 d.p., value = 2.67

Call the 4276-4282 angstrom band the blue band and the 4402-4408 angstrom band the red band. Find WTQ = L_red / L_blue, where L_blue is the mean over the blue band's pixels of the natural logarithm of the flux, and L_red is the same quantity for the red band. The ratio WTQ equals 1.4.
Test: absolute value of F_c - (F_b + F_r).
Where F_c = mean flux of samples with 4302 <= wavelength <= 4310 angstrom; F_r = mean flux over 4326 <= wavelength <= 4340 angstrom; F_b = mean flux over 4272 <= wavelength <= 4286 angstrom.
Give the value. 2.4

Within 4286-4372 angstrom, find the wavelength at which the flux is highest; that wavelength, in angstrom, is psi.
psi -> 4348.53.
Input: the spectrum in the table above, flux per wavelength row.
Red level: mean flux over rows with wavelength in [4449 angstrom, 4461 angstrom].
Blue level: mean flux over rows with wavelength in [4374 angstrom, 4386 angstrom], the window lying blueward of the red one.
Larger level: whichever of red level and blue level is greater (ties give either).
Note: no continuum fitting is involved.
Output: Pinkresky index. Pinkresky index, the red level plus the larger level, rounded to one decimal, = 5.1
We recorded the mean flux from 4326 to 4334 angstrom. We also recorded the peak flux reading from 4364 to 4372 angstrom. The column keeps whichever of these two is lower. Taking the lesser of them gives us 2.5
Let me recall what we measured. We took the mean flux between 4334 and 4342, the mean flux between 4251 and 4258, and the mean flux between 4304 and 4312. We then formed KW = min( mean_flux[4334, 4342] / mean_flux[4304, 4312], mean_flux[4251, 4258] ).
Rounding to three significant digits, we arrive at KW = 1.31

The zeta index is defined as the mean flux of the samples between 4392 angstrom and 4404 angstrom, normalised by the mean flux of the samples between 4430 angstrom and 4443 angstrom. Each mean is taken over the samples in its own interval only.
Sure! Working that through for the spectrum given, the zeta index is 1.07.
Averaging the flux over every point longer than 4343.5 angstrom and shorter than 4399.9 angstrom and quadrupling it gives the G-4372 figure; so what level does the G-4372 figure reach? 10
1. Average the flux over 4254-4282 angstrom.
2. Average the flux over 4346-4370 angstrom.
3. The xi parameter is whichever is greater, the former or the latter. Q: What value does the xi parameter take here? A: 2.58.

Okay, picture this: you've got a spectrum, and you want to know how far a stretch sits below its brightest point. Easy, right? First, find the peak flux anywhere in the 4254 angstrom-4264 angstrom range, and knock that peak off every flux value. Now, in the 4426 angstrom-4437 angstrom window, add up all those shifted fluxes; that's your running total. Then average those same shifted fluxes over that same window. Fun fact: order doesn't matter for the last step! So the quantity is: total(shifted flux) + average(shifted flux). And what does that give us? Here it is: 2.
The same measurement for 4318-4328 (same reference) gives 1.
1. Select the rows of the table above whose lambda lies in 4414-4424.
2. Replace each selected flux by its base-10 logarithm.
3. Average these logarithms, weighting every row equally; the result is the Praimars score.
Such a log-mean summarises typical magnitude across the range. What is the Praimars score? 0.48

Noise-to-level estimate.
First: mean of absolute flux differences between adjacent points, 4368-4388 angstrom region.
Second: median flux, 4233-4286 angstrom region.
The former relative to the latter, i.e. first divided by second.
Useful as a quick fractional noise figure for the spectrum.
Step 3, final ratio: 0.137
